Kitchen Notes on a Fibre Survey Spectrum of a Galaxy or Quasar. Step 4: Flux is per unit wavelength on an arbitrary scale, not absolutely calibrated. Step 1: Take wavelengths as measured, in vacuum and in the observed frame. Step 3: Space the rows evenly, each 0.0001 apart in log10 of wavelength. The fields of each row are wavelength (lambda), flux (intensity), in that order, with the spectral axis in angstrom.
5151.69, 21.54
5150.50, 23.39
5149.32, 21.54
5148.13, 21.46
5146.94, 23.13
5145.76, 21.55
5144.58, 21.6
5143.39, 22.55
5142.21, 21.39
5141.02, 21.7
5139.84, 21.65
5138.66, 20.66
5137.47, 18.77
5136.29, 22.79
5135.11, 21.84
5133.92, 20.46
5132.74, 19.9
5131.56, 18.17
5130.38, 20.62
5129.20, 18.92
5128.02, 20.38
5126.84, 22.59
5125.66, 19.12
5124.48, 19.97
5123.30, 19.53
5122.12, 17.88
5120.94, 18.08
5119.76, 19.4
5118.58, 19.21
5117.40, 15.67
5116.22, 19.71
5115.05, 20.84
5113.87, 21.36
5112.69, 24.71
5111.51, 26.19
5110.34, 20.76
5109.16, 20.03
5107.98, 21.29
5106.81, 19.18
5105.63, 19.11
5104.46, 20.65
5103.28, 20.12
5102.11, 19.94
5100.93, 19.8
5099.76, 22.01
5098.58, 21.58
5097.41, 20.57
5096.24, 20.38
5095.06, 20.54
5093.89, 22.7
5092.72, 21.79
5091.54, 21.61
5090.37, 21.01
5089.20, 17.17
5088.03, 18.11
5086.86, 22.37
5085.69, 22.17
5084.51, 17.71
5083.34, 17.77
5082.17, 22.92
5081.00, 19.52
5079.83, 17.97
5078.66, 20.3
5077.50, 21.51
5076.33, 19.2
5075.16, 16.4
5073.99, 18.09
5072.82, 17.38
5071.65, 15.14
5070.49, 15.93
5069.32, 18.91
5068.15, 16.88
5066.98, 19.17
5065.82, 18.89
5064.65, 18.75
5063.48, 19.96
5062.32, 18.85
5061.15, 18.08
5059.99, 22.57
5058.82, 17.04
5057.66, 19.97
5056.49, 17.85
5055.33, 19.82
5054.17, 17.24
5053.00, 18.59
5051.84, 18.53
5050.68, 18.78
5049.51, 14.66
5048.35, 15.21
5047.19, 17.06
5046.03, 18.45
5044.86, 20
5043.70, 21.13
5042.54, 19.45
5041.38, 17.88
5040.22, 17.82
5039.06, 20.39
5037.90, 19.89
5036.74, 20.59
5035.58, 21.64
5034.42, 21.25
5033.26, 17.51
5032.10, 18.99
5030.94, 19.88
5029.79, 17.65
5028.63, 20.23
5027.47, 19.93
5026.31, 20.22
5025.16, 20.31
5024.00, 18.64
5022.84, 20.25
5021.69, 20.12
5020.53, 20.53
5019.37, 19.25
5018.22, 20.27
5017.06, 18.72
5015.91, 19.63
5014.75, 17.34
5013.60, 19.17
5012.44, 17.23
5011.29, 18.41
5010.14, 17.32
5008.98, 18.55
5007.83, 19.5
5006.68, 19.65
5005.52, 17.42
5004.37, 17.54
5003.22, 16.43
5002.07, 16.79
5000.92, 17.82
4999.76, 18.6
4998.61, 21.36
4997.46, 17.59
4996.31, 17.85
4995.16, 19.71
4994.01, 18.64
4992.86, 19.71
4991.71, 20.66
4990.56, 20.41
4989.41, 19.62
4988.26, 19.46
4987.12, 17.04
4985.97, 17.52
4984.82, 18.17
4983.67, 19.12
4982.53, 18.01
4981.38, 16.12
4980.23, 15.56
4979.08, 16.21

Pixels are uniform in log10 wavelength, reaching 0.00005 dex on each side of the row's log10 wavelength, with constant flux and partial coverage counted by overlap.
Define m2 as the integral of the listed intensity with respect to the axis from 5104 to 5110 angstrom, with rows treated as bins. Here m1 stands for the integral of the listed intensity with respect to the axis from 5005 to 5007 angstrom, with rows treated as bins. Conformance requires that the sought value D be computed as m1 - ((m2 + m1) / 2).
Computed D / -42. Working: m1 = 37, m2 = 120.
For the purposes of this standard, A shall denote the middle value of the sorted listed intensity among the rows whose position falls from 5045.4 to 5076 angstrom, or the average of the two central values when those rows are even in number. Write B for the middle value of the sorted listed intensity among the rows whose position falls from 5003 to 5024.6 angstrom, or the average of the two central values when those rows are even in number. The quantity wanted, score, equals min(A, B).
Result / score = 18.3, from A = 18.3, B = 18.7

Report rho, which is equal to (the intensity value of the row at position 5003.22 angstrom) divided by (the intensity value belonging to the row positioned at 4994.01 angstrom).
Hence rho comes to 0.88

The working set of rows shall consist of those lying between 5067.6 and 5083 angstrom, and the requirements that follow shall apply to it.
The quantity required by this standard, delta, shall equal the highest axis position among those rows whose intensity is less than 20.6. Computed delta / 5081.00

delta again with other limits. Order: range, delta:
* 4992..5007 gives 5006.68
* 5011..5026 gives 5025.16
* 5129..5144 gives 5137.47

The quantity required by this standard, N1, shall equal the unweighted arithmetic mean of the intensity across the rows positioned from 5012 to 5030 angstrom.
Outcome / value 19.3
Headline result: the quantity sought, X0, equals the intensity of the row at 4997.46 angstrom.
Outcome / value 17.59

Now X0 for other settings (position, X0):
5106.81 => 19.18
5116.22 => 19.71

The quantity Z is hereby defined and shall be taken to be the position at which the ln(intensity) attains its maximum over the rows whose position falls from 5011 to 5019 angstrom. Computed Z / 5018.22 angstrom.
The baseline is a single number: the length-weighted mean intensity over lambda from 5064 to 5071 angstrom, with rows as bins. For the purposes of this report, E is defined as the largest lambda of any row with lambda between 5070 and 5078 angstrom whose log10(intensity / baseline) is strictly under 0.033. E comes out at 5076.33 angstrom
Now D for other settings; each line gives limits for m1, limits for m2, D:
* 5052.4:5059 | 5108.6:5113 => 11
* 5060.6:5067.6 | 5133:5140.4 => -11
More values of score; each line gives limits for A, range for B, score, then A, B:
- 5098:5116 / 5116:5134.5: 19.5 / 20.8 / 19.5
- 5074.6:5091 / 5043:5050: 17.8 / 19.4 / 17.8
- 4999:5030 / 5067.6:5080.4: 18.0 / 18.7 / 18.0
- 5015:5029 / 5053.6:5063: 18.5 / 20.2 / 18.5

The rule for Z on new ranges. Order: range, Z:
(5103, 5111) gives 5107.98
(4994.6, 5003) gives 4998.61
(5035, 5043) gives 5035.58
